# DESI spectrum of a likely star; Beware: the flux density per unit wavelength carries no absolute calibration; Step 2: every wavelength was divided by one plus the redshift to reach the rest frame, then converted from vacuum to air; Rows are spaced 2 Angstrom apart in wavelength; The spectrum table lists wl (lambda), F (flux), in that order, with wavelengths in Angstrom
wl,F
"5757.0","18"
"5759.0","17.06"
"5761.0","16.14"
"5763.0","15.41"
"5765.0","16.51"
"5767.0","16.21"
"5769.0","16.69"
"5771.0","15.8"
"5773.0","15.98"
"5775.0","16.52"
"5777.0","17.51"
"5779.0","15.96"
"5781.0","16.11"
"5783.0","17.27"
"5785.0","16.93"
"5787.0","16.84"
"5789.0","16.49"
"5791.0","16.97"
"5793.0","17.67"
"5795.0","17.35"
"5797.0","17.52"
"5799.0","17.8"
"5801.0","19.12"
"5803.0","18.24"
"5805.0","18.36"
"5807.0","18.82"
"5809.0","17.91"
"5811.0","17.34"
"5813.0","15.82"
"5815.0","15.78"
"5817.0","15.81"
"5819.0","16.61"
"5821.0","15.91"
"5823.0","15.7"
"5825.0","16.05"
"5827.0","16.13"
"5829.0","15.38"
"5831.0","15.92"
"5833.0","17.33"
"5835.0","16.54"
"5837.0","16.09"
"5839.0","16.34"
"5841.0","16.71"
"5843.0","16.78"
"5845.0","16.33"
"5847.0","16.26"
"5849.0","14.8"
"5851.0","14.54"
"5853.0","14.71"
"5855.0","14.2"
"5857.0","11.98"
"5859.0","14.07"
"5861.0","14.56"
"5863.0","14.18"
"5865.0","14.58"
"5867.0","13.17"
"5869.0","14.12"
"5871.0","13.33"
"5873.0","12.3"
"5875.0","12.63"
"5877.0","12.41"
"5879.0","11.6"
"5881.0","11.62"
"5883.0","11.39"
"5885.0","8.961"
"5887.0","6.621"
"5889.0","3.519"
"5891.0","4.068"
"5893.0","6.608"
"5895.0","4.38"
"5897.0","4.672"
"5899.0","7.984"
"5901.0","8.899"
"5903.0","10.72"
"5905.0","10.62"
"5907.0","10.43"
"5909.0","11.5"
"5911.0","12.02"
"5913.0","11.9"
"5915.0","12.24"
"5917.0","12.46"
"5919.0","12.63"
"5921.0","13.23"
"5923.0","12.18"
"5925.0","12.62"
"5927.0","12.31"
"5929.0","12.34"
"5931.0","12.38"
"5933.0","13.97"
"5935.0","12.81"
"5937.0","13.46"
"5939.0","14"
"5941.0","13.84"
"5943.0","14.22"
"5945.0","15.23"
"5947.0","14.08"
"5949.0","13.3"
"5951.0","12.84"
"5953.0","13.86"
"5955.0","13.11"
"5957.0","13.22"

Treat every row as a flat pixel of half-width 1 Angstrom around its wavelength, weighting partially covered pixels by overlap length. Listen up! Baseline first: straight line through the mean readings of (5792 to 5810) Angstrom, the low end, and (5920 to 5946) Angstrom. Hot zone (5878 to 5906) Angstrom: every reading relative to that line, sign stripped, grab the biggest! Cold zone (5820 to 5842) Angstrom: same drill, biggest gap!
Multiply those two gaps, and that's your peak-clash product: 19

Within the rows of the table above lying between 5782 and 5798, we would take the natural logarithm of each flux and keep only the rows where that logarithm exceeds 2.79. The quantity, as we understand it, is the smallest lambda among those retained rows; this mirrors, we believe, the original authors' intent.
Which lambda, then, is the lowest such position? 5783.0 Angstrom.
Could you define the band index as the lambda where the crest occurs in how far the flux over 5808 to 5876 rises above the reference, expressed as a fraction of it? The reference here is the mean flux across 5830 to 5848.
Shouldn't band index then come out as 5809.0 Angstrom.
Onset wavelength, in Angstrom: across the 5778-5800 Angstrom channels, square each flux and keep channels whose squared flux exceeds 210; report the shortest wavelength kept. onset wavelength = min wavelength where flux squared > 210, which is 5779.0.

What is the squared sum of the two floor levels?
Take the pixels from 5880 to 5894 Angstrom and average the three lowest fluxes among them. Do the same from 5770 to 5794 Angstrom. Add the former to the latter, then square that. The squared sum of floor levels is 426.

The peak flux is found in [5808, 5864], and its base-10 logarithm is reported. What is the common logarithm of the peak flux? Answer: 1.25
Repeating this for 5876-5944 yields 1.15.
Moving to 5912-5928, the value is 1.12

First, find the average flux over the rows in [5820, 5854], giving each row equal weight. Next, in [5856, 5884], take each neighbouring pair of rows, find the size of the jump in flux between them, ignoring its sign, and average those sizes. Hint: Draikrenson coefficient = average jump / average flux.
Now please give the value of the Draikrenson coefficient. 0.044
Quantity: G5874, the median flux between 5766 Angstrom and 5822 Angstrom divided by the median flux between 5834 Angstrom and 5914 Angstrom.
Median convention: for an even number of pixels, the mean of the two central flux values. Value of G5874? 1.37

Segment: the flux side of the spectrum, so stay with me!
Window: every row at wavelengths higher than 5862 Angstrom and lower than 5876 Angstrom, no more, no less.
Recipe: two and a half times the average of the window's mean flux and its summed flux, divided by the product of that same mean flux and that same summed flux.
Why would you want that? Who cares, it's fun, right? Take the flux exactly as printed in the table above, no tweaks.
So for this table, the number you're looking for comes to 0.106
